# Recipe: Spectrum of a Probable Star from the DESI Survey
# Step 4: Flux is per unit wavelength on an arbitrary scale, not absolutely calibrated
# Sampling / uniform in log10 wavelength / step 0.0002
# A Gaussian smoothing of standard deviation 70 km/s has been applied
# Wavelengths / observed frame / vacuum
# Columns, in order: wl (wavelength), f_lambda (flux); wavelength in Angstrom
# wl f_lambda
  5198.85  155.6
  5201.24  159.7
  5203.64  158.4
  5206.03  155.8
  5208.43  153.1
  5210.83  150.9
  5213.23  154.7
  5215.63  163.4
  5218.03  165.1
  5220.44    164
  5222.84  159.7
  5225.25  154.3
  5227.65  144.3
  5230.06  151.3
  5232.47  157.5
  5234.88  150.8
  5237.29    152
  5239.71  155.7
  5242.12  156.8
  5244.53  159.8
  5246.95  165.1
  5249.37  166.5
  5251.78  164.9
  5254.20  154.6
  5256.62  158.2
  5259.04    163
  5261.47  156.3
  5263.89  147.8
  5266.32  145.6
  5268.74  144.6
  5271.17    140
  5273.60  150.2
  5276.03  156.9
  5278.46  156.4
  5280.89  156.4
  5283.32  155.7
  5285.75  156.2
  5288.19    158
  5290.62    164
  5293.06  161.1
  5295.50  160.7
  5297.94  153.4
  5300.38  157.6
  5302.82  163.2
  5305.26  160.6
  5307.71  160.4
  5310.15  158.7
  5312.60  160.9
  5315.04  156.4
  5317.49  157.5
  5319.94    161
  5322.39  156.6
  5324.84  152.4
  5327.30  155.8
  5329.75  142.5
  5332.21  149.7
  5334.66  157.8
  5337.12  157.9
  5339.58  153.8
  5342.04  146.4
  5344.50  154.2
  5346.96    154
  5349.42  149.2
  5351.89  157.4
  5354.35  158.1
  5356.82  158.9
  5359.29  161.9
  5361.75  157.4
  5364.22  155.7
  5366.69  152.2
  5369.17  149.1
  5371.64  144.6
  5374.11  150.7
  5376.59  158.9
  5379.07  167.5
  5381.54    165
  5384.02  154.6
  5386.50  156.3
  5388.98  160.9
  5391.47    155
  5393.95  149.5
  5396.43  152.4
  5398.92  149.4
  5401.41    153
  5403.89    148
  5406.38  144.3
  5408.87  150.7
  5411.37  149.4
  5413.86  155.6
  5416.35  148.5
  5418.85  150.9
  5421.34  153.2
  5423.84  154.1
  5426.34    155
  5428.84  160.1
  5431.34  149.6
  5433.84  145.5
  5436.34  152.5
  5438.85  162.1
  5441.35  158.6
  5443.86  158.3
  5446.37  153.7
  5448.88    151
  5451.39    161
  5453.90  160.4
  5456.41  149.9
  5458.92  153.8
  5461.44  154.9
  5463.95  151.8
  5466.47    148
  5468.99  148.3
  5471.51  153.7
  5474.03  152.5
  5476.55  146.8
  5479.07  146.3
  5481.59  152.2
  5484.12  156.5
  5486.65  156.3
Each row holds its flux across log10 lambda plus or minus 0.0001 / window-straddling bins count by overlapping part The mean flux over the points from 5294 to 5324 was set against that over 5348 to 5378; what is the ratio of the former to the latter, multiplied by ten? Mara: 10.3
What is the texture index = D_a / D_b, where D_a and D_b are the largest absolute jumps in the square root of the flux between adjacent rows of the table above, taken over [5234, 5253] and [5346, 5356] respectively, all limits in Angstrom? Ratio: 0.6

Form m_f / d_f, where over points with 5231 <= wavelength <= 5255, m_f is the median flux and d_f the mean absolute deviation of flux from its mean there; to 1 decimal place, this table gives 34.4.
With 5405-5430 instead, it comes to 44.5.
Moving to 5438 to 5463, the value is 42.2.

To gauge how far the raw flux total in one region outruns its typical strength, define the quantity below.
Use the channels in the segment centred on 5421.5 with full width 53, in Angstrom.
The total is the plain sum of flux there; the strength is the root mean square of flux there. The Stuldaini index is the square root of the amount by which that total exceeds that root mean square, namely 55.2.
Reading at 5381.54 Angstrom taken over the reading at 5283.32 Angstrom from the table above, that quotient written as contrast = 1.06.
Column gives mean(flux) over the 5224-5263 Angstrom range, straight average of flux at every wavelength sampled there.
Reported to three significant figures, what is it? 157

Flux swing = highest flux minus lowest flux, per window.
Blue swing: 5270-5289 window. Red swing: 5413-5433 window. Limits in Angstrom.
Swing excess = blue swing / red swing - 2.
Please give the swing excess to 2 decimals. -0.45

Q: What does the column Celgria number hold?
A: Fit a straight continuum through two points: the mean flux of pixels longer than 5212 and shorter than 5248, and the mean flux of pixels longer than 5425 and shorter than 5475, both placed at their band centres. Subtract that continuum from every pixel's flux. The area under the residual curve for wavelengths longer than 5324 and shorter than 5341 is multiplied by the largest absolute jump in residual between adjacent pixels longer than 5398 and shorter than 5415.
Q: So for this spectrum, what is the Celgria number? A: -305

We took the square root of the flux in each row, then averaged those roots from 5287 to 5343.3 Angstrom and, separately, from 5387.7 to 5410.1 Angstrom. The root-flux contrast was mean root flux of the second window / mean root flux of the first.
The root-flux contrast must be 0.98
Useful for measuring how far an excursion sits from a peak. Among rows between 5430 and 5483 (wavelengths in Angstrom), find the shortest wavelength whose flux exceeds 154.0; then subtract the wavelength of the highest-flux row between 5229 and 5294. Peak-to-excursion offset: 189.5 Angstrom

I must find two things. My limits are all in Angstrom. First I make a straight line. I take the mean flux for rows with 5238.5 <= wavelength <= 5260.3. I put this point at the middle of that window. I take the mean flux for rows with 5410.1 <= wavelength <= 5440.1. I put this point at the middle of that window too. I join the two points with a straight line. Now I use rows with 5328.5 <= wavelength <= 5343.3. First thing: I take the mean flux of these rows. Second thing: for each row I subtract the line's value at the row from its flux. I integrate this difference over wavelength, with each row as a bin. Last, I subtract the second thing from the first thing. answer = 232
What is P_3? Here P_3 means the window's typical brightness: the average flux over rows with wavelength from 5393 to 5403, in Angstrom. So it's 151.1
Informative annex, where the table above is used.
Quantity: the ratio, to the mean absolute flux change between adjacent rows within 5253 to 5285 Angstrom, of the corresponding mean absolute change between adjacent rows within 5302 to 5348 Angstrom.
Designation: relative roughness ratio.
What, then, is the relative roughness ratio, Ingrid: 1.0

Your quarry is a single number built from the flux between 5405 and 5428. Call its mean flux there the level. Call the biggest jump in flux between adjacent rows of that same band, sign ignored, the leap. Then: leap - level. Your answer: -144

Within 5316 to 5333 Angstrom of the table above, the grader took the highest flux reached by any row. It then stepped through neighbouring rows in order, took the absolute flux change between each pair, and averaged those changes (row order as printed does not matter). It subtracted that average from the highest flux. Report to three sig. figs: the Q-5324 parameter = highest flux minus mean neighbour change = 155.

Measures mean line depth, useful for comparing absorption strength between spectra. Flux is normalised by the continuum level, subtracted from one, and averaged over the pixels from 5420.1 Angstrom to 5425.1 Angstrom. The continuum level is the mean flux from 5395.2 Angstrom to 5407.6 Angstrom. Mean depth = -0.028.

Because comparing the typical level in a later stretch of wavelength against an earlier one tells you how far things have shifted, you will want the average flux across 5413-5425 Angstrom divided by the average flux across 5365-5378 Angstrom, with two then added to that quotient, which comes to 3.01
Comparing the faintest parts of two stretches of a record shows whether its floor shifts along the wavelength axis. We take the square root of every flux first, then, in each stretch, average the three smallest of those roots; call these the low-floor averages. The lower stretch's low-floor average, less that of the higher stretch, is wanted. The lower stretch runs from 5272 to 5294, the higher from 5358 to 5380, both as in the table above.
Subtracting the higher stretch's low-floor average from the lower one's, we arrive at 0.24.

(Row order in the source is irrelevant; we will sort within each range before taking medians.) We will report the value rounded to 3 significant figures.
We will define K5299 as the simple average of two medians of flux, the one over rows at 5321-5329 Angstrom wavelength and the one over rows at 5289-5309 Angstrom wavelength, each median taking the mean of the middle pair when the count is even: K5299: 158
